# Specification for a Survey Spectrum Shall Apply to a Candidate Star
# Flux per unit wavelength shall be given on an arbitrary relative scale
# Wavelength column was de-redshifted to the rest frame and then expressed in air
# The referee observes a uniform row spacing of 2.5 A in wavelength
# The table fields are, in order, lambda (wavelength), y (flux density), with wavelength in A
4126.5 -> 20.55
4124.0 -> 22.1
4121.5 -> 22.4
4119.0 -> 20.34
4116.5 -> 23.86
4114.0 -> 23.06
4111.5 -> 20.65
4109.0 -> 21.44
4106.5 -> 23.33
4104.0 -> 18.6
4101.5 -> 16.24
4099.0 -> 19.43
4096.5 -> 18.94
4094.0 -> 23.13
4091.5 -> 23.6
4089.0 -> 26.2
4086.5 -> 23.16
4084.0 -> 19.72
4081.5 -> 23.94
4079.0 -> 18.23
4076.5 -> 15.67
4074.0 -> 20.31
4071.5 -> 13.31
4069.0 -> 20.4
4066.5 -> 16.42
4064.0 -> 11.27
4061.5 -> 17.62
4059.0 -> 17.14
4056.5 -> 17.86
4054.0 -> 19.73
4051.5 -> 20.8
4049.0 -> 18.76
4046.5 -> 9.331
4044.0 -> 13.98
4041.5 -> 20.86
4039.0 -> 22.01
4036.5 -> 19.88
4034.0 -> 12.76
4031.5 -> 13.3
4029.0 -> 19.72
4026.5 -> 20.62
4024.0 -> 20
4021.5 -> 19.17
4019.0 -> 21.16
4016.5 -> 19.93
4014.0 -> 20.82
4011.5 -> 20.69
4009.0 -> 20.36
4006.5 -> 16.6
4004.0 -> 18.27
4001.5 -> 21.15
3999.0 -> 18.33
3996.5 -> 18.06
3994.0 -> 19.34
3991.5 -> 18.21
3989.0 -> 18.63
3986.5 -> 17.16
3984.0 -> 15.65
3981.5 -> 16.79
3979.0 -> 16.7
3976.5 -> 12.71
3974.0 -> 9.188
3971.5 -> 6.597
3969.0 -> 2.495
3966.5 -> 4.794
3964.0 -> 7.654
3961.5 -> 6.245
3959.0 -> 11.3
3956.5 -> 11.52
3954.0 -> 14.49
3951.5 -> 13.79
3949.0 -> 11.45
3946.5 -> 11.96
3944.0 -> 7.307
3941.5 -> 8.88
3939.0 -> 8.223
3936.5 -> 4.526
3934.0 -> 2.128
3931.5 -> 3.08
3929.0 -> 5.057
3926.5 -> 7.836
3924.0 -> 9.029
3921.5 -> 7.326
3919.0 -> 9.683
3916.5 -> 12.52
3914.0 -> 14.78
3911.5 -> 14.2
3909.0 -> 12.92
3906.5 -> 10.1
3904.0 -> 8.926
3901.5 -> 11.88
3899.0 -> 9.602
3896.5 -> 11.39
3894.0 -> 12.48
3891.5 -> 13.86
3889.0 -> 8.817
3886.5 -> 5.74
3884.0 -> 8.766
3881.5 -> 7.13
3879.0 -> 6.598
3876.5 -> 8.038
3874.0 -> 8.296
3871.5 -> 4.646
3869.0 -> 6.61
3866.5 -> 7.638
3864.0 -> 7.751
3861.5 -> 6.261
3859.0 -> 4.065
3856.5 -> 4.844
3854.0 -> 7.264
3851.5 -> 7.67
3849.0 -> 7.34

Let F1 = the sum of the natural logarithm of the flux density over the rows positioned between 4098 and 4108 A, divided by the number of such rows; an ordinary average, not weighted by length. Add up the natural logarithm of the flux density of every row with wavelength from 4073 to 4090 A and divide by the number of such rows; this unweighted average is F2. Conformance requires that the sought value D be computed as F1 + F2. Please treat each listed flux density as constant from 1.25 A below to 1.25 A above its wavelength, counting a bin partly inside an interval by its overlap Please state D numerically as 6.0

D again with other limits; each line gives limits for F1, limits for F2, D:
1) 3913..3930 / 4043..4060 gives 5.0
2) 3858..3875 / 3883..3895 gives 4.1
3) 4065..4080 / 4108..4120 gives 5.9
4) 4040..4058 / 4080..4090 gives 6.0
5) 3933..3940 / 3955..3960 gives 3.9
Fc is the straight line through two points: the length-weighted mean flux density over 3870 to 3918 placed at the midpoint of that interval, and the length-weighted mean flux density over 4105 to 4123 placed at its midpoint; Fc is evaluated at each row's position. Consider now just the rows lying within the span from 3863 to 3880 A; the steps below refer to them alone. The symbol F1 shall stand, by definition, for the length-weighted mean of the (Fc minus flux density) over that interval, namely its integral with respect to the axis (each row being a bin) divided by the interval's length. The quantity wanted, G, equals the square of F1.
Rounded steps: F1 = 1.7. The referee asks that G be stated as 3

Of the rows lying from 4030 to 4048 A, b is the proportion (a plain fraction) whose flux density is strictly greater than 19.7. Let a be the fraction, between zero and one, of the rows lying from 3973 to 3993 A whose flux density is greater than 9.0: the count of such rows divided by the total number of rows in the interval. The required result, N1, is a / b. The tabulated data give 2.3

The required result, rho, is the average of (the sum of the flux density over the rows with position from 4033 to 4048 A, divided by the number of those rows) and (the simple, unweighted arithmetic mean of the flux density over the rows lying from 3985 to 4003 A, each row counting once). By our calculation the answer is 18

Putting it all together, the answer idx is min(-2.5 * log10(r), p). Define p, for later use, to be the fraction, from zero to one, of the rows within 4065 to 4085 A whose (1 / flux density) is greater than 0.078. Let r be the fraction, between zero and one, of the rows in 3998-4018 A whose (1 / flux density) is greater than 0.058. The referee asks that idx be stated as 0.00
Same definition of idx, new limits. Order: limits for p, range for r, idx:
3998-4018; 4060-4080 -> 0.00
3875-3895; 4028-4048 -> 0.75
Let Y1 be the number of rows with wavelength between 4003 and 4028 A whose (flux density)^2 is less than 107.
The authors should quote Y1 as 0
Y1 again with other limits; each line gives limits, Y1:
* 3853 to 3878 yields 10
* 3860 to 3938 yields 23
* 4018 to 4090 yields 1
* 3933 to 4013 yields 11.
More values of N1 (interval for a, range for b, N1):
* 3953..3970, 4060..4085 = 1.1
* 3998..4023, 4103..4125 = 1.1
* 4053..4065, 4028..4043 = 1.5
